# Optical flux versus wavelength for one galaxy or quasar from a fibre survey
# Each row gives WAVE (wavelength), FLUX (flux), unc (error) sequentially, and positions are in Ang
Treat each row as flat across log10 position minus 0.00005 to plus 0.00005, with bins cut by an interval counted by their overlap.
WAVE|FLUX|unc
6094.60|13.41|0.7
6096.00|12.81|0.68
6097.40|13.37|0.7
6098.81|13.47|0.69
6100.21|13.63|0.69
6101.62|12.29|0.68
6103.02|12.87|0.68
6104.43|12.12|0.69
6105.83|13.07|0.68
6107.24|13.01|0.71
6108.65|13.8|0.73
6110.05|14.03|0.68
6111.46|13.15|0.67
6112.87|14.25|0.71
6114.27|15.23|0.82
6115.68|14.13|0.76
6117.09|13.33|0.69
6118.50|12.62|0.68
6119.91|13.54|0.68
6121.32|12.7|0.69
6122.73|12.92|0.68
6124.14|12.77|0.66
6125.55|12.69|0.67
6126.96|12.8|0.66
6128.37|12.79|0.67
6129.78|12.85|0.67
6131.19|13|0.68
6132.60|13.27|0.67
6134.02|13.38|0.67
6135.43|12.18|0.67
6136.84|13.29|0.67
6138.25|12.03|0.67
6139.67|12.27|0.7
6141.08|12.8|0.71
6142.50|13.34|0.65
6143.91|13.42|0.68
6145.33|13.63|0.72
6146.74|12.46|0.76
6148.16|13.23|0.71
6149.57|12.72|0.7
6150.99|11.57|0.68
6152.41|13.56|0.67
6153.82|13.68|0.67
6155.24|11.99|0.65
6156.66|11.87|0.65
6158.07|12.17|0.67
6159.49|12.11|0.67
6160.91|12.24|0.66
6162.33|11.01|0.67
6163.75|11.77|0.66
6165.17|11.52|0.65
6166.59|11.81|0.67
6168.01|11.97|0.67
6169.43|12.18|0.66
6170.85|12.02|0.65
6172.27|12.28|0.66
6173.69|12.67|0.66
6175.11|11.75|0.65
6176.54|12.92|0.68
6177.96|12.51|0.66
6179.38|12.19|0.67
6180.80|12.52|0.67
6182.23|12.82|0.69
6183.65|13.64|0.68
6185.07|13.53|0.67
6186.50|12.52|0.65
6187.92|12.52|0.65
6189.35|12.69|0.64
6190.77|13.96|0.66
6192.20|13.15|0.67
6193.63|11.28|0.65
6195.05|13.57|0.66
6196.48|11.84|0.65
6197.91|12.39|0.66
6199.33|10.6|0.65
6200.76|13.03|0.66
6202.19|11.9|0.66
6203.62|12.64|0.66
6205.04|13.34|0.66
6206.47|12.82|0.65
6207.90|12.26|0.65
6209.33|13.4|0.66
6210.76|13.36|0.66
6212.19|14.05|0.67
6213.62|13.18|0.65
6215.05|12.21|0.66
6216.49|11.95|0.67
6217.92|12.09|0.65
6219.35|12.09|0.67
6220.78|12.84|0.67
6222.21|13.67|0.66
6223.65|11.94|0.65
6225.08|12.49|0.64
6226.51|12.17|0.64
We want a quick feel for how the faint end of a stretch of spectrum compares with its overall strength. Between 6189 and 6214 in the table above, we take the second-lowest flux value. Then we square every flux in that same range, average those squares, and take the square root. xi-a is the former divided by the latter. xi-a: 0.883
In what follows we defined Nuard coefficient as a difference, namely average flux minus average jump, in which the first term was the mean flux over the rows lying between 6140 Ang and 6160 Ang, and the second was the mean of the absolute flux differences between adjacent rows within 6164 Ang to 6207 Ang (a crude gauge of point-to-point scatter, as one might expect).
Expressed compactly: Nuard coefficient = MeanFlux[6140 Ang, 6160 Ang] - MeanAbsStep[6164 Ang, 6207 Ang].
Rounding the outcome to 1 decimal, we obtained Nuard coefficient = 12.0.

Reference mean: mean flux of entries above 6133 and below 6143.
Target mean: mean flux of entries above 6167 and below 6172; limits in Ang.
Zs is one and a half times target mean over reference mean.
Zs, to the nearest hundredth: 1.42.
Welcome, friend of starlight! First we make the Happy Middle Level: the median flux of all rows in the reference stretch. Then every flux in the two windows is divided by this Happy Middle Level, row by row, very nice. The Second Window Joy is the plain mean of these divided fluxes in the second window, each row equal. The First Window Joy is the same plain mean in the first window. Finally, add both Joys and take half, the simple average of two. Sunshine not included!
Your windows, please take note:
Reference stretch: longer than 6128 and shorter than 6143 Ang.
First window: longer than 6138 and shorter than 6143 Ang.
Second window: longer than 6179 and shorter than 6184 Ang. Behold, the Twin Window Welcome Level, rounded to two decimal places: 0.99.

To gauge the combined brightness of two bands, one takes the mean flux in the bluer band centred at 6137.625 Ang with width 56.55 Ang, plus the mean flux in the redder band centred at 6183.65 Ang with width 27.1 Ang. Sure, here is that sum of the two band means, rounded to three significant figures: 25.5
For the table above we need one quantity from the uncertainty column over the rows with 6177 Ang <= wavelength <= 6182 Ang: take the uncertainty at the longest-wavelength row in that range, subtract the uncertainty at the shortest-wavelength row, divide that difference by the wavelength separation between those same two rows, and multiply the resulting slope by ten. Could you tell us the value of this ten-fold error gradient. 0.04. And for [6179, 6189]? -0.02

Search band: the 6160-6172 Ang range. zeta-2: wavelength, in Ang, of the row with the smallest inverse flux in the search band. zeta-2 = 6160.91 Ang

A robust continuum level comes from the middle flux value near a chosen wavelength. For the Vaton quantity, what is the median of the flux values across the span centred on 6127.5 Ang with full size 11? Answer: 12.8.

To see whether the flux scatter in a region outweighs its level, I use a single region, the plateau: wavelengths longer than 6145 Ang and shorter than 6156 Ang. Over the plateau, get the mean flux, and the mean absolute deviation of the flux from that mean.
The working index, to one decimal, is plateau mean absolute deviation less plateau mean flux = -12.2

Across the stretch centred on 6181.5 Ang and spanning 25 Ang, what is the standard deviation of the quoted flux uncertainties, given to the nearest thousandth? 0.013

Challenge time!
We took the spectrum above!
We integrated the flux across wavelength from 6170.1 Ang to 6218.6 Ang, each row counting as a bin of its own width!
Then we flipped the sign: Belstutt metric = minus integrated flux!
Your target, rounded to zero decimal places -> -613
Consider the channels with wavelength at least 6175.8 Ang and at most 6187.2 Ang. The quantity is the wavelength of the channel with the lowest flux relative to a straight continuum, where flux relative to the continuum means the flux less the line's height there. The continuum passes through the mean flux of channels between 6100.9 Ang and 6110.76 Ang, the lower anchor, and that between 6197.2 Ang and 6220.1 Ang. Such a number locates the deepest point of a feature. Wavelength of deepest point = 6179.38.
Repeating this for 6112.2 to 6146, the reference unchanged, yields 6138.25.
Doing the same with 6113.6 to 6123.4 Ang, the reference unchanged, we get 6118.50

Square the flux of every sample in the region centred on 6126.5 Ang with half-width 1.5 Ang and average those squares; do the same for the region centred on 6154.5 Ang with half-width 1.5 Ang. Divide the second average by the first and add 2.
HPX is 3.02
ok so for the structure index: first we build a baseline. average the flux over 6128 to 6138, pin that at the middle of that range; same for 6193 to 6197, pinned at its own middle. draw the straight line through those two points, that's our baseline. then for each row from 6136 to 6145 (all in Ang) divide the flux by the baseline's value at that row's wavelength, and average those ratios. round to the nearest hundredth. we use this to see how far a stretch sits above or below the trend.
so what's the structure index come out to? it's 1.00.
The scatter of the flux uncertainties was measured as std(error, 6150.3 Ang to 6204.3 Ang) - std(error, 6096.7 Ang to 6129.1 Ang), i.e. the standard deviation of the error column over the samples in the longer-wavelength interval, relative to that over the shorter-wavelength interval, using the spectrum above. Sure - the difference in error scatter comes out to -0.024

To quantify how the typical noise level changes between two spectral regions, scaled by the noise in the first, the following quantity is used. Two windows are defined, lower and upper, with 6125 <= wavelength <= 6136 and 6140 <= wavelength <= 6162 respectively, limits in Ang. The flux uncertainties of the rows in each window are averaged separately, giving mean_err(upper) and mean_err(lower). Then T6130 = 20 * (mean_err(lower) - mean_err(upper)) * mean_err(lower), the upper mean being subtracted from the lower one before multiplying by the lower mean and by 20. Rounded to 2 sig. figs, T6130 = -0.18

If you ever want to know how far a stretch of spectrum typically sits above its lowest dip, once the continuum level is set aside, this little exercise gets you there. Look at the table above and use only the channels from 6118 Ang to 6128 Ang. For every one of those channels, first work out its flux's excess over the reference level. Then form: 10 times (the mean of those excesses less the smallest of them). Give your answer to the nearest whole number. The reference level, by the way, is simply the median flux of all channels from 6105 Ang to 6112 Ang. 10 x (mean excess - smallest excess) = 2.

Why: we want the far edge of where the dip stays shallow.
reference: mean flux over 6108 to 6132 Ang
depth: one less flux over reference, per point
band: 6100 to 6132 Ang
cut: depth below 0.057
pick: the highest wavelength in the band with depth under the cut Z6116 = 6131.19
